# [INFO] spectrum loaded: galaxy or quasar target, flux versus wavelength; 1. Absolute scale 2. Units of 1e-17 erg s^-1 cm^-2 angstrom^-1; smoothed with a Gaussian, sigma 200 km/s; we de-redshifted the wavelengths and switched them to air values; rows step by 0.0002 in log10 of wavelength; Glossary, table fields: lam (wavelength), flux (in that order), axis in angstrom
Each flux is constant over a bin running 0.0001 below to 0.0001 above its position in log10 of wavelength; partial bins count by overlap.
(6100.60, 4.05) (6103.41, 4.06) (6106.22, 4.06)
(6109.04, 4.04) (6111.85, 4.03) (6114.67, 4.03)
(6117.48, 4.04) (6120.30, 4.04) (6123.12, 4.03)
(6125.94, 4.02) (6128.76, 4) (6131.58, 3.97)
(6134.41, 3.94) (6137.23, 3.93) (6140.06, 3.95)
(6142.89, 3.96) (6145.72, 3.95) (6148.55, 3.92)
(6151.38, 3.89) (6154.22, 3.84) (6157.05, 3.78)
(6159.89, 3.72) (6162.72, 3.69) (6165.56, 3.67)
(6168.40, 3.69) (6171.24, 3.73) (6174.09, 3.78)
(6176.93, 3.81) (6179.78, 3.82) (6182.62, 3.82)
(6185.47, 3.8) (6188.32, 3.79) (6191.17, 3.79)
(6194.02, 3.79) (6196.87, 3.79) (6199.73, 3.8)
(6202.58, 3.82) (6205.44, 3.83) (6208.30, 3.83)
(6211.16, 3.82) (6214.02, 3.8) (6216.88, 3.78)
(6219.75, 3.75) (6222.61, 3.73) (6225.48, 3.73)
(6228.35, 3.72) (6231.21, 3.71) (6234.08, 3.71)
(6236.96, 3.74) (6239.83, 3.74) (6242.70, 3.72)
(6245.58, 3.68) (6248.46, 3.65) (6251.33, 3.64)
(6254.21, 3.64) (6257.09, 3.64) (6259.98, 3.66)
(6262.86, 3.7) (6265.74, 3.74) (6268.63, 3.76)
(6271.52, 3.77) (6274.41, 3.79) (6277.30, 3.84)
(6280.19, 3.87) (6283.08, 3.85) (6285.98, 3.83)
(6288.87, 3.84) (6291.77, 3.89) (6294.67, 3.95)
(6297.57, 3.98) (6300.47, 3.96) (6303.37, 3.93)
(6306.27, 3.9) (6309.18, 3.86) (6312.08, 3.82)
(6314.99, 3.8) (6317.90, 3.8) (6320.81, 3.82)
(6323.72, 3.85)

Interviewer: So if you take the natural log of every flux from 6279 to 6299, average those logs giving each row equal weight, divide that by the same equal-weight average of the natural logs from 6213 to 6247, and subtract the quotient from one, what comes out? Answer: -0.03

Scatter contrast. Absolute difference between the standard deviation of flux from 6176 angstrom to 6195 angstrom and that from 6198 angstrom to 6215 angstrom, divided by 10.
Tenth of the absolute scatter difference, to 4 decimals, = 0.0000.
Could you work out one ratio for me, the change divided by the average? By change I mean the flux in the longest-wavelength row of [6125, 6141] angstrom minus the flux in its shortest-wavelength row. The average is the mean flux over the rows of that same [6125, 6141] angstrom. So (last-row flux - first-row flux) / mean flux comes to -0.02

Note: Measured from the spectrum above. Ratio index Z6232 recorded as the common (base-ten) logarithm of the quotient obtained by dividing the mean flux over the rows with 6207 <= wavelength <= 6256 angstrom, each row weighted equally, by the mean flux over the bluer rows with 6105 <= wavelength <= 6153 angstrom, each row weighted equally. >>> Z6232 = -0.029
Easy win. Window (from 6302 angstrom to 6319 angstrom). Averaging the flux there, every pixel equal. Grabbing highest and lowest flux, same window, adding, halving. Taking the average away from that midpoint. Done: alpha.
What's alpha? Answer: 0.01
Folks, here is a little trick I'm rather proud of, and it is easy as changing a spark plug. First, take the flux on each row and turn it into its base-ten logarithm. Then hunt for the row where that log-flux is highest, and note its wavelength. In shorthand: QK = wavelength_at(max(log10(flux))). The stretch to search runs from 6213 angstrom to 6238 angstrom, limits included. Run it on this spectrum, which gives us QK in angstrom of 6214.02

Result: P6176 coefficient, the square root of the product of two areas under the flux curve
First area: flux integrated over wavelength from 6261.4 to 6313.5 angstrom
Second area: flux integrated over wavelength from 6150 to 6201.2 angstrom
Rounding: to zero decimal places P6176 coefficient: 197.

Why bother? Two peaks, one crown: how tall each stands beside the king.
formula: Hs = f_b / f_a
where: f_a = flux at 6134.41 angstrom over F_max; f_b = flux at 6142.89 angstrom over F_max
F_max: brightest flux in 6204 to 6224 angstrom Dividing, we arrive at 1.01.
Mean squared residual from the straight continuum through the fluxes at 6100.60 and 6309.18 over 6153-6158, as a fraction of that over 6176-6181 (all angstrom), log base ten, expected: 0.1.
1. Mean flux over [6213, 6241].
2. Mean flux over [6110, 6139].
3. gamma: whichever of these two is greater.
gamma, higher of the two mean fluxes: 4.00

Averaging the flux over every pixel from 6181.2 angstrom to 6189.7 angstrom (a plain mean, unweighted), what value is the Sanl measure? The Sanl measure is 3.80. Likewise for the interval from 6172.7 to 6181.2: 3.80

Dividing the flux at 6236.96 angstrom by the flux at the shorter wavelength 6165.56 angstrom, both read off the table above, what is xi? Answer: 1.02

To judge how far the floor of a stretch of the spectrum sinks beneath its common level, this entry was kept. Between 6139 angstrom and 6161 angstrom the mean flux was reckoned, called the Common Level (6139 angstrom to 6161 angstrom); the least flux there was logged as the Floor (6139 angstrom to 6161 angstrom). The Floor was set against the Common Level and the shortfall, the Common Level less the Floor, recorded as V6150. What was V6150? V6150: 0.16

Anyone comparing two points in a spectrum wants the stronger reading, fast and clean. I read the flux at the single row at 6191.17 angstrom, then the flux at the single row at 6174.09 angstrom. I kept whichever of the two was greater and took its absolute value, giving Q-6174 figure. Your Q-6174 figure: 3.79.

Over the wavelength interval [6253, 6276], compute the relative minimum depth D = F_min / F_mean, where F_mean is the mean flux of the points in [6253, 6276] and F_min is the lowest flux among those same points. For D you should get 0.980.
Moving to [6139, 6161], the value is 0.960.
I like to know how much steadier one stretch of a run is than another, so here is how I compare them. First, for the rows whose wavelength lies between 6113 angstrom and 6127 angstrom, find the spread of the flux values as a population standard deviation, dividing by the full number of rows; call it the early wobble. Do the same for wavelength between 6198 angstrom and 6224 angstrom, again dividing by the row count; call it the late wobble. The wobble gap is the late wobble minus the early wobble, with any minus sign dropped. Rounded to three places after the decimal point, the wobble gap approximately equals 0.026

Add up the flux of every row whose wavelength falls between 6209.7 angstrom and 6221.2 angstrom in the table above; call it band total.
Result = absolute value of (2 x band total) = 30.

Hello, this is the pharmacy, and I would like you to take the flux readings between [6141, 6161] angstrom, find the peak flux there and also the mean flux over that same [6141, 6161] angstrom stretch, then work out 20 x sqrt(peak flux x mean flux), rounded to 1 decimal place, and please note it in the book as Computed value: 78.3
